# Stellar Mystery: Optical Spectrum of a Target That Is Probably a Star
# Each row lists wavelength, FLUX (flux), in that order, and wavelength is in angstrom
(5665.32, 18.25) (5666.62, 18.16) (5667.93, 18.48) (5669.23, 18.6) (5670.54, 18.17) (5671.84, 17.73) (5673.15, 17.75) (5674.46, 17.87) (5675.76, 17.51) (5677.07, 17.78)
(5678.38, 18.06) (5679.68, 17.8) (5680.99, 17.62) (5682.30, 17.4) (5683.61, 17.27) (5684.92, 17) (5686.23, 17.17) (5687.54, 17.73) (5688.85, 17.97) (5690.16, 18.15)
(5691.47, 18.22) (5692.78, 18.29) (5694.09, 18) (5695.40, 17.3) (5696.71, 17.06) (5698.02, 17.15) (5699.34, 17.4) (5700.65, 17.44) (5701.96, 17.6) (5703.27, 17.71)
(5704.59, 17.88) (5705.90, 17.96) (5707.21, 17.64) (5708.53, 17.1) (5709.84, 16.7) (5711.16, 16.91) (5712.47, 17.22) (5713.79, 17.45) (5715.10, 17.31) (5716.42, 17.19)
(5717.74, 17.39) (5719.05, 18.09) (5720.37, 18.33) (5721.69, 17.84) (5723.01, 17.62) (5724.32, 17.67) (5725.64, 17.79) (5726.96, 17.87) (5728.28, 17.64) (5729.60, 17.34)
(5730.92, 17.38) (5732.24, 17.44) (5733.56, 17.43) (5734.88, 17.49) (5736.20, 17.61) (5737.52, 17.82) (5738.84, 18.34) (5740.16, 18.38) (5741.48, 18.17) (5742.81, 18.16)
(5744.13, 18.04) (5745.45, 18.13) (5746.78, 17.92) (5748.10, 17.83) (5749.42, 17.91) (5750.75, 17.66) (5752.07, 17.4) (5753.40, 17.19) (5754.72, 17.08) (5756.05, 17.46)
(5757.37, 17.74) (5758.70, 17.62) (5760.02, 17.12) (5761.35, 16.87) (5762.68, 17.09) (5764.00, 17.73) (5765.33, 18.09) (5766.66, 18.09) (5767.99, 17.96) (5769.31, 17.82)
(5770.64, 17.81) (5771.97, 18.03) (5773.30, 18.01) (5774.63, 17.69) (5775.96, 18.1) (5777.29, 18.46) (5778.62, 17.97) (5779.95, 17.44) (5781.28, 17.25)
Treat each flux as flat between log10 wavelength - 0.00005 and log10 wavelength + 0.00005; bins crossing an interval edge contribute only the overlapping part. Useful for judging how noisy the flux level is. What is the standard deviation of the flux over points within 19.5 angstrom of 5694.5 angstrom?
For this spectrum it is 0.41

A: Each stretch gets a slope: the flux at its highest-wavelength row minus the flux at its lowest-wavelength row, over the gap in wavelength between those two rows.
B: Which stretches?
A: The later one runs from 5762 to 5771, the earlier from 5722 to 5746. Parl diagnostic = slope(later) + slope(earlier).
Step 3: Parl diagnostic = 0.11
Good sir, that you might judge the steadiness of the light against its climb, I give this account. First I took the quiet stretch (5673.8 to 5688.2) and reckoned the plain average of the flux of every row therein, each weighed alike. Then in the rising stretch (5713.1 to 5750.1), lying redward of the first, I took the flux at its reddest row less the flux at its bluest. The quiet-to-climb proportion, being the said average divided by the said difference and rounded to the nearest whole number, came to 38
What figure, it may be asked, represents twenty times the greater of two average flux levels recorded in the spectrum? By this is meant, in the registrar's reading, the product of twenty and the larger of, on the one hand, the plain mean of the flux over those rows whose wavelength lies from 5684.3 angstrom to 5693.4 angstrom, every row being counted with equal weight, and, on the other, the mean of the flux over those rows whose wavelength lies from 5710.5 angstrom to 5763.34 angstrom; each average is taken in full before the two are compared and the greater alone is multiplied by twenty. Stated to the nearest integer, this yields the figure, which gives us 356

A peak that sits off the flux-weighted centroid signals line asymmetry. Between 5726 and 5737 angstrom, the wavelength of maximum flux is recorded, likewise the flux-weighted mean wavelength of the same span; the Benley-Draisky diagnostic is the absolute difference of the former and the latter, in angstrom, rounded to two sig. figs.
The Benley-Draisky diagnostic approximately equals 4.6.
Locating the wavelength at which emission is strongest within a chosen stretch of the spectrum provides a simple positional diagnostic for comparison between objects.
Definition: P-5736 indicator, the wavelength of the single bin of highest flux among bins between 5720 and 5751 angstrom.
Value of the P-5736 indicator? 5740.16 angstrom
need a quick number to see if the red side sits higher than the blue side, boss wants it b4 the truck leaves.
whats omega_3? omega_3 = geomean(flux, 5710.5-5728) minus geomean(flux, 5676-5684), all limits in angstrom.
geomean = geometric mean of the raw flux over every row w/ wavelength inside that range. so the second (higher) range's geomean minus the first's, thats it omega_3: -0.07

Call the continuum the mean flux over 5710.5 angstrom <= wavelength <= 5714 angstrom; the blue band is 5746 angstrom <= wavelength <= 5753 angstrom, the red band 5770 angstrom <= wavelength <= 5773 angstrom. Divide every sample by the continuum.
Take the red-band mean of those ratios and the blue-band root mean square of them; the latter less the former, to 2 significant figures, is -0.010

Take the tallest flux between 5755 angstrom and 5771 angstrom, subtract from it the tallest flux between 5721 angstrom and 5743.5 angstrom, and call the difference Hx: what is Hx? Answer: -0.3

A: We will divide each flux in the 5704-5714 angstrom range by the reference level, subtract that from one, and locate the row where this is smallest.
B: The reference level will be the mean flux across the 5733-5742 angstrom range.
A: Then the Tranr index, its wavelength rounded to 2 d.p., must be 5705.90 angstrom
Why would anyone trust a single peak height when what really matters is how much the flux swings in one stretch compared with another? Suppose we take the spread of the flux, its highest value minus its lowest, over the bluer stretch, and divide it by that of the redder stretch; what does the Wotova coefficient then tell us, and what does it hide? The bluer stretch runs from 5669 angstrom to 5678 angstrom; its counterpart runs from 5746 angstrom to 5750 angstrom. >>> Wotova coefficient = 12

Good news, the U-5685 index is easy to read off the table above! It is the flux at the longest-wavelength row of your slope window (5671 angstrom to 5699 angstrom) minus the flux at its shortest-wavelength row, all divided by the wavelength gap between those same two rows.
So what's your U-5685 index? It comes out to -0.022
